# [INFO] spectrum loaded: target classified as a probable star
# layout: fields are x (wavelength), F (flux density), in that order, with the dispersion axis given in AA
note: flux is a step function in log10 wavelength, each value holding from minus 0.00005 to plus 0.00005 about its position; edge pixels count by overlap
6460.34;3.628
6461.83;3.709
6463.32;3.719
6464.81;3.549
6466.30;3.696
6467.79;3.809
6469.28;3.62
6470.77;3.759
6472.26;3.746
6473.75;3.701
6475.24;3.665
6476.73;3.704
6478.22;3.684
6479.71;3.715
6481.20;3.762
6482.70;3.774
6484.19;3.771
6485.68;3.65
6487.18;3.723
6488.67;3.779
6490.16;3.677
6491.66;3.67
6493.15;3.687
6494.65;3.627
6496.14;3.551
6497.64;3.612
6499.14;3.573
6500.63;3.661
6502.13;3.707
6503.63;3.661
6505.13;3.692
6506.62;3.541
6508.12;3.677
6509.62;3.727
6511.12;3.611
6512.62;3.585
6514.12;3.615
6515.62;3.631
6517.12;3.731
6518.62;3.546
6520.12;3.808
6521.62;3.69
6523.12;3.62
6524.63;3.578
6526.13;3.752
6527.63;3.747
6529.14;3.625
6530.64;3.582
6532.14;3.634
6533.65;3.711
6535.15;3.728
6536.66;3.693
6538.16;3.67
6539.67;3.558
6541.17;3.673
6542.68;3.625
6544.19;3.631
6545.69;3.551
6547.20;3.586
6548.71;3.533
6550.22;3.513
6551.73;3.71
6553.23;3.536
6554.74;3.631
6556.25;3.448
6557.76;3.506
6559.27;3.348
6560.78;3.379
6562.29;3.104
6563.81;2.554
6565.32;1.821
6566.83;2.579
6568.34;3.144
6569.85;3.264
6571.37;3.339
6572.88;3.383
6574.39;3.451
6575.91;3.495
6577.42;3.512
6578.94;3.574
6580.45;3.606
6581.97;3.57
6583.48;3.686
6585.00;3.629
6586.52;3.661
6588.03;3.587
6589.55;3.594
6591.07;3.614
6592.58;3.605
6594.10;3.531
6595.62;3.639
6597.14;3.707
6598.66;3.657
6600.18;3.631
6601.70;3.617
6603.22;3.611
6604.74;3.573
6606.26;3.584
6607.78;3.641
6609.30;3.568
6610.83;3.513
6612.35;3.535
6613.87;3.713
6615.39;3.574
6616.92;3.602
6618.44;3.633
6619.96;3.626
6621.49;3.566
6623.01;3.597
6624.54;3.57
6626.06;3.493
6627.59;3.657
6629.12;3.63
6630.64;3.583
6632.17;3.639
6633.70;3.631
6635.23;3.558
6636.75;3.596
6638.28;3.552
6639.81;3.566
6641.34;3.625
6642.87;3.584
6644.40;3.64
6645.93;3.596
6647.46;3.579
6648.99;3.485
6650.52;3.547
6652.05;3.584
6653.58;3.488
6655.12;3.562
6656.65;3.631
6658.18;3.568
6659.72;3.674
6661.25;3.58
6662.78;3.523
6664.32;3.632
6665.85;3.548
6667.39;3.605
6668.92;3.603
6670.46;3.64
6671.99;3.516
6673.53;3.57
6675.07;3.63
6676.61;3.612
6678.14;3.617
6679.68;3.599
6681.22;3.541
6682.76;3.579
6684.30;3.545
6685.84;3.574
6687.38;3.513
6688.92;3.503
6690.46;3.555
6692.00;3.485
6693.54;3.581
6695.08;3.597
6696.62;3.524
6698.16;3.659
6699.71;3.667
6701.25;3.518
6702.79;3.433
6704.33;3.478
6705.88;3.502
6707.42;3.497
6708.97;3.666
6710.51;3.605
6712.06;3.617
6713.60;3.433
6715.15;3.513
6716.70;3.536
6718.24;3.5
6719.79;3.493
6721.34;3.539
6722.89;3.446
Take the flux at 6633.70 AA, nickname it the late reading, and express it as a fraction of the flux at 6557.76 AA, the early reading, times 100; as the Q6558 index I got 104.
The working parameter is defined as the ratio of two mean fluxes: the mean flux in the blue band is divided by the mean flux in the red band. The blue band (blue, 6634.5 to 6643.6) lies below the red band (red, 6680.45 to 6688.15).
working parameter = 1.01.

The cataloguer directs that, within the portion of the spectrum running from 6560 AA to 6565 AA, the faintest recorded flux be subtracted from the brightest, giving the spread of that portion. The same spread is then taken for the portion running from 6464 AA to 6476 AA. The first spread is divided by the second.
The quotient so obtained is 3.2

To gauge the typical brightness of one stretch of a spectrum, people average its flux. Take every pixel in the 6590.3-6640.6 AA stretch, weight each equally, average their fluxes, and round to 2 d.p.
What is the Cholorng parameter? 3.60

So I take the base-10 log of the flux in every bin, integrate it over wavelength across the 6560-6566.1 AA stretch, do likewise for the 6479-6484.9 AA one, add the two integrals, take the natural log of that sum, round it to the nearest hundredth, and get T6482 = 1.79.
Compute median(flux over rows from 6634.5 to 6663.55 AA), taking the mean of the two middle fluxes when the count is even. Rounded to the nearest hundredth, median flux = 3.58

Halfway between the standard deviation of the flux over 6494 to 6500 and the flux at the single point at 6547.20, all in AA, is 1.81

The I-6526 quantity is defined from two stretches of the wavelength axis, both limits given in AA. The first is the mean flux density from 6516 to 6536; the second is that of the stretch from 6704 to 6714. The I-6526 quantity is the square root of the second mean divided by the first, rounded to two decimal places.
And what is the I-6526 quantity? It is 0.98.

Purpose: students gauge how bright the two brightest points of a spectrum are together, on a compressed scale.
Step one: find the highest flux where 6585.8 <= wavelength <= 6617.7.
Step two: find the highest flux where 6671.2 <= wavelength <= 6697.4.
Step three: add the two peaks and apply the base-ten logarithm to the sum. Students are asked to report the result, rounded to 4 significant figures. 0.8659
